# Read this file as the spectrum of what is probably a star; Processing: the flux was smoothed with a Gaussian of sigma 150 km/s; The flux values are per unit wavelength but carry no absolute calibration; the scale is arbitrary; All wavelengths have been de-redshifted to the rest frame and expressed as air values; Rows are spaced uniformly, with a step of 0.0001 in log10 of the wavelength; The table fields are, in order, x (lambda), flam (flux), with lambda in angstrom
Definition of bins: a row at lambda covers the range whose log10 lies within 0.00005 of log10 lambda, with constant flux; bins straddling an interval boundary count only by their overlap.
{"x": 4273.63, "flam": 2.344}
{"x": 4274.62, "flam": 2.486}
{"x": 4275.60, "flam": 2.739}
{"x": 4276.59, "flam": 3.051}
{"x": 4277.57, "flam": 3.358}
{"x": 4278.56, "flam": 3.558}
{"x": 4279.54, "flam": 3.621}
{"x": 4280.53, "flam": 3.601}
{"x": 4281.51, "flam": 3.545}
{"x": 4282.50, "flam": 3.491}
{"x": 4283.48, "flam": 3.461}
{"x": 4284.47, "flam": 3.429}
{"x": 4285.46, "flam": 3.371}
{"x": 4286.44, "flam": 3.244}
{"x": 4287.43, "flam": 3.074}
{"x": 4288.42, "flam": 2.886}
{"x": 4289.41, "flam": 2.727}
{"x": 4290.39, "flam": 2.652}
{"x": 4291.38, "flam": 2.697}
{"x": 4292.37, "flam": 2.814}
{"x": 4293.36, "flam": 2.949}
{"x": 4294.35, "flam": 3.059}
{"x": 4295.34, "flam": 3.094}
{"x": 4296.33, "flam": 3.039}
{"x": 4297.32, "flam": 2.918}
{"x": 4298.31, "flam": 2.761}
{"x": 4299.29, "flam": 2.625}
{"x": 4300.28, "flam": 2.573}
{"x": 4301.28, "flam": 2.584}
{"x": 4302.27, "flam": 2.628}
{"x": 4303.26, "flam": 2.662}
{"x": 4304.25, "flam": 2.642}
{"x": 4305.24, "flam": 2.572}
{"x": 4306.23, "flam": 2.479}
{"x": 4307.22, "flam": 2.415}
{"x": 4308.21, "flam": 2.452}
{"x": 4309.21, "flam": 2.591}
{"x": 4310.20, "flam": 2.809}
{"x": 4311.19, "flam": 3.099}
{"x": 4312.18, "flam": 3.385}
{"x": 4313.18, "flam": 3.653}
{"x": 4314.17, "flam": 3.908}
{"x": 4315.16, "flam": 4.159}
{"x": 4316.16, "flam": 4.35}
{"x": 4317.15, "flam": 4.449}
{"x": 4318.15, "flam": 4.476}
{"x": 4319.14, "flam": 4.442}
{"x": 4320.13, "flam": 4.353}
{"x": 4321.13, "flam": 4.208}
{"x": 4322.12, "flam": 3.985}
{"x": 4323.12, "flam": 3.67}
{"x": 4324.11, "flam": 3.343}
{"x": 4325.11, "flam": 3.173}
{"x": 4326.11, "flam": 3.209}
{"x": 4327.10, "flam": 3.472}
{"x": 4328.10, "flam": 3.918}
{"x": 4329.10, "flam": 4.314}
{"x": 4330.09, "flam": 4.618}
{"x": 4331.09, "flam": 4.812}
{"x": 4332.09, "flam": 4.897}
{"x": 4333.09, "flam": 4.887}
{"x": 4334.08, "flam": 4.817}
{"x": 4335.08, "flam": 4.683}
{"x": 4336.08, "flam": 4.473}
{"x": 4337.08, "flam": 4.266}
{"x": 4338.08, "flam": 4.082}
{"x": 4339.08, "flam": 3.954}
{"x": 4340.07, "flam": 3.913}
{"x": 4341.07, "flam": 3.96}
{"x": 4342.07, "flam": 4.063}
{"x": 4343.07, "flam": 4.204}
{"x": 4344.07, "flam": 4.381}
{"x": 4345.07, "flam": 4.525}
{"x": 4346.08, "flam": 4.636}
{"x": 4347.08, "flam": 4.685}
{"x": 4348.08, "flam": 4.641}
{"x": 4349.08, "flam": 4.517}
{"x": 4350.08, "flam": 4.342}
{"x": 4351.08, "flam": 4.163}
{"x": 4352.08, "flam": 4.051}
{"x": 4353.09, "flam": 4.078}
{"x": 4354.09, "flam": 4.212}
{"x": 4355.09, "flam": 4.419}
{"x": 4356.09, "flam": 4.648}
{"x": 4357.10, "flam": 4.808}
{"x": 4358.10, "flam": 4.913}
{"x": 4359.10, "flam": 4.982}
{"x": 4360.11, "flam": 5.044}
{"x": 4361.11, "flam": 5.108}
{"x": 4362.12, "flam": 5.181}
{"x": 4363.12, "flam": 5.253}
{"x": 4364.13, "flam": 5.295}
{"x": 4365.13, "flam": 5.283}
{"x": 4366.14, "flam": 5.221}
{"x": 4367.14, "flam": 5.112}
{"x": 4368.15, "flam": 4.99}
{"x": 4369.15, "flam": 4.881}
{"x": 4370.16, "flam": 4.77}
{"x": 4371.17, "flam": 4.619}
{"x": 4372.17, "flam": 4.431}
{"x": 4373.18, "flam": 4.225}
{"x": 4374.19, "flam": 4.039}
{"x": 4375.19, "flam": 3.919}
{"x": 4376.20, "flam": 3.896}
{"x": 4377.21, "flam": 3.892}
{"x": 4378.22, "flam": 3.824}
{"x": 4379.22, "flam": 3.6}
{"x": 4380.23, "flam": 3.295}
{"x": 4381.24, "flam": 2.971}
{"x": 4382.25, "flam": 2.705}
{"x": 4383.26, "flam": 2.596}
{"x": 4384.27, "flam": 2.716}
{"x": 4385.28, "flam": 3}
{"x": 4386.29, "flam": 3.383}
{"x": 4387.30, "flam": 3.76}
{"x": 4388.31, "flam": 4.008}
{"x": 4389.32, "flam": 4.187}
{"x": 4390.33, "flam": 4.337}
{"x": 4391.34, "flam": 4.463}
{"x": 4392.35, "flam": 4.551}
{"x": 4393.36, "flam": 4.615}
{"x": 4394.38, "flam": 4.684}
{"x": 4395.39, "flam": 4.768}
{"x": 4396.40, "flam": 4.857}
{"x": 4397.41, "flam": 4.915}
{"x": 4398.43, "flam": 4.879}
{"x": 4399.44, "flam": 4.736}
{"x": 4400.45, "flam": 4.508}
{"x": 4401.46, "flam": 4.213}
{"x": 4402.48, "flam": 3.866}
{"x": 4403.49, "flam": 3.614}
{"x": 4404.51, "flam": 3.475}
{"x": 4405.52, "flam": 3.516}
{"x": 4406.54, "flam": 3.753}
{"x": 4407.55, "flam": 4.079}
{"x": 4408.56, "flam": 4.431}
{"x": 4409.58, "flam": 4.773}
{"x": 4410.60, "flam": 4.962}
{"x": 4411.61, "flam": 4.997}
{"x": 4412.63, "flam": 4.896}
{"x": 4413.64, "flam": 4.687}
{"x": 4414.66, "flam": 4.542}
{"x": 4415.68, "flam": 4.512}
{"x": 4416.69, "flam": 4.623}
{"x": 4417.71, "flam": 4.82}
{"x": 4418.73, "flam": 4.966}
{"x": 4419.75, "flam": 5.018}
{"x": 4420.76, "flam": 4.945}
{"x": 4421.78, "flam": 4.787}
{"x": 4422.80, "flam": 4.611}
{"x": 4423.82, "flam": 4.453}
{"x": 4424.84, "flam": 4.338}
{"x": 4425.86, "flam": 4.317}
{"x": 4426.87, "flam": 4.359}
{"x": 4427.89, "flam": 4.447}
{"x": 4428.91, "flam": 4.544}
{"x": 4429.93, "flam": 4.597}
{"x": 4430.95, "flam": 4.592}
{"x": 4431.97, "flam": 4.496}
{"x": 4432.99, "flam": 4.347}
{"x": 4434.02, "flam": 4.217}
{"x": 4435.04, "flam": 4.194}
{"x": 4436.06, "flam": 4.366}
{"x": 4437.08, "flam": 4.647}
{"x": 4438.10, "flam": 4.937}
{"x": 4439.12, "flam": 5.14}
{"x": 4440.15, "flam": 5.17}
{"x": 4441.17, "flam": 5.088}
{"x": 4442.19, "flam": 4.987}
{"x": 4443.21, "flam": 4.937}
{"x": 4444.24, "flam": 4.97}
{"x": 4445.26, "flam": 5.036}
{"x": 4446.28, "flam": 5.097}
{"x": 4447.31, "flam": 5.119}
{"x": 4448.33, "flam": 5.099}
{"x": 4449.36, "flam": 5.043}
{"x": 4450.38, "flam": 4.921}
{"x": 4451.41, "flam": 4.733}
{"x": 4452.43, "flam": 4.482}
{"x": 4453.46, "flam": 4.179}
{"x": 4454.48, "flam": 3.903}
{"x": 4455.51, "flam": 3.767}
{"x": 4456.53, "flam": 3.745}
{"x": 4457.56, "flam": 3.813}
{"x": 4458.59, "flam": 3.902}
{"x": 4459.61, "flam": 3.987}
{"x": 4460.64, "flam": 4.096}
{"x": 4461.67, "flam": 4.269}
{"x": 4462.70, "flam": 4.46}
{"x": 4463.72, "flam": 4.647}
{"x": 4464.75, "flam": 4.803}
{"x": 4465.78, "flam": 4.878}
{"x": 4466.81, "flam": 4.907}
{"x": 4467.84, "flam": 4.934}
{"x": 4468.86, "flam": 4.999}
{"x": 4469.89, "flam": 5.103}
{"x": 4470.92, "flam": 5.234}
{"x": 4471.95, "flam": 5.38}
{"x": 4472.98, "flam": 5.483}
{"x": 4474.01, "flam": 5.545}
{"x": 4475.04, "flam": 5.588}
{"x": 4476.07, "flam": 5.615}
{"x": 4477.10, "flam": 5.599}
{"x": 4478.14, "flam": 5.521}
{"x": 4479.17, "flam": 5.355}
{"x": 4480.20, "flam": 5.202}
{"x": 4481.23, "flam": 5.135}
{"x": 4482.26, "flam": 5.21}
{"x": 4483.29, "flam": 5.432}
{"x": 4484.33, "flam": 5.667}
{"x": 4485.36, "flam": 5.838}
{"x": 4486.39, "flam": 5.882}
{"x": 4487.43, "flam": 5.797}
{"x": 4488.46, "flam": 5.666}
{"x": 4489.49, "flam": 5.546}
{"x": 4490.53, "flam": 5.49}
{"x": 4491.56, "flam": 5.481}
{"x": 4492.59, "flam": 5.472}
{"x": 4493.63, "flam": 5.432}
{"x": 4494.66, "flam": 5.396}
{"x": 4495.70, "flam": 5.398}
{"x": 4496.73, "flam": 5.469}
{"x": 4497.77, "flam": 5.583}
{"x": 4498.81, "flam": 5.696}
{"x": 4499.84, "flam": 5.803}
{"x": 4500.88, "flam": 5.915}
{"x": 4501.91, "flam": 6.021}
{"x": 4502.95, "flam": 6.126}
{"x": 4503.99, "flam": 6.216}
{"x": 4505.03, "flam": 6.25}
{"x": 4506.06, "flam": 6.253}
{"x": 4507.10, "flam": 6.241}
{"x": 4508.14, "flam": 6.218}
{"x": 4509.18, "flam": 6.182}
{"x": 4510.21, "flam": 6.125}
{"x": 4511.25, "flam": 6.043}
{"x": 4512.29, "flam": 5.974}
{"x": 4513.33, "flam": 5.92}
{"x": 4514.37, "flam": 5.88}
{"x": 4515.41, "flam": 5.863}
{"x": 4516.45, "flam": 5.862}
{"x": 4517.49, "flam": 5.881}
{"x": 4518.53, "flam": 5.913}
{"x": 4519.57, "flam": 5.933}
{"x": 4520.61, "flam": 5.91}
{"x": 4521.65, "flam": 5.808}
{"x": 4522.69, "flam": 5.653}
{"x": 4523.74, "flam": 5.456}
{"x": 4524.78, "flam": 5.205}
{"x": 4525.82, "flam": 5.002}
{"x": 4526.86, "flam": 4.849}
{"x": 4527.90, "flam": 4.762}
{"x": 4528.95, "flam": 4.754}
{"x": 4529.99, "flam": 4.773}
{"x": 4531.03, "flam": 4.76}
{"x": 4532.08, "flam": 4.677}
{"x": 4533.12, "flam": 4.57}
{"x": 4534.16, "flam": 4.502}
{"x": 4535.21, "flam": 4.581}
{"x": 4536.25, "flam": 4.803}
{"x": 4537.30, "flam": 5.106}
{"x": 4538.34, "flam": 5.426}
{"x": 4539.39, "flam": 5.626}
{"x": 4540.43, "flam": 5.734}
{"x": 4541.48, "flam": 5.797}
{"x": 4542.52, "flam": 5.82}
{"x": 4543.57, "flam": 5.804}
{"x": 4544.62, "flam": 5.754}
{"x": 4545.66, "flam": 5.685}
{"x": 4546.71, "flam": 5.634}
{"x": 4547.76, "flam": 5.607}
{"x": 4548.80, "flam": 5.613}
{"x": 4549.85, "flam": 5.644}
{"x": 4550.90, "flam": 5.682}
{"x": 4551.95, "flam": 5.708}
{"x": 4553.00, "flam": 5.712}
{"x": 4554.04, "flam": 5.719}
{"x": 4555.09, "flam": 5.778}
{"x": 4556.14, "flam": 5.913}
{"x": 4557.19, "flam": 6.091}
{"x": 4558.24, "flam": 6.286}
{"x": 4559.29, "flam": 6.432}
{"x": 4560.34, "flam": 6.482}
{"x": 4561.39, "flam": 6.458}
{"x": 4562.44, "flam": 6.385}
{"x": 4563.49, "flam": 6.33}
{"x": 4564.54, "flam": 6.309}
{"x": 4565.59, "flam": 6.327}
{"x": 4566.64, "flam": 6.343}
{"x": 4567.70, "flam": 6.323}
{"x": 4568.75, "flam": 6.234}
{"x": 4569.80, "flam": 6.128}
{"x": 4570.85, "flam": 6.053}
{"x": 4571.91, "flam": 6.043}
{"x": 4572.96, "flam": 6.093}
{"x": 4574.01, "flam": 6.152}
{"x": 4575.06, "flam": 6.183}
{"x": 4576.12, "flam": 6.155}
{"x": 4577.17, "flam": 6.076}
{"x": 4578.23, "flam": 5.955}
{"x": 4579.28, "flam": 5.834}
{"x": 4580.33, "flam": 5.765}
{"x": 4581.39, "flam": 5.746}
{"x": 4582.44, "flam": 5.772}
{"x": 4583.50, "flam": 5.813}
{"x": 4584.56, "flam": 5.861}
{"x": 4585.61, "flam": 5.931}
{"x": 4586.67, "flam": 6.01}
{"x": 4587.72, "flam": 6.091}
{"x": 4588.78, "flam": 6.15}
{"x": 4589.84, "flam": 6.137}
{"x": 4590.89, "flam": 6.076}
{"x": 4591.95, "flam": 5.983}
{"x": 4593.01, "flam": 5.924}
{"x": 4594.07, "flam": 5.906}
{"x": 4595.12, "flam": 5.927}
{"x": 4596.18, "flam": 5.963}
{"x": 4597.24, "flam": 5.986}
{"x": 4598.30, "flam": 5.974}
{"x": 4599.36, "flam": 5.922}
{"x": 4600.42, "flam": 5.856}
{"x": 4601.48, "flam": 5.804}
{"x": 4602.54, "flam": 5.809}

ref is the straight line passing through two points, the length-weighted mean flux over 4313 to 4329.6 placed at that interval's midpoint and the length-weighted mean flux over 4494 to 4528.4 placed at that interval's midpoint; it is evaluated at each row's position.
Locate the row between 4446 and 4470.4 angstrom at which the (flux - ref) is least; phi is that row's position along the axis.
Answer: 4456.53 angstrom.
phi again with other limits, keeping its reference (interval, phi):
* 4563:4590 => 4581.39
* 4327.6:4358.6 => 4340.07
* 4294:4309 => 4307.22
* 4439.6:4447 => 4443.21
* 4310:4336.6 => 4310.20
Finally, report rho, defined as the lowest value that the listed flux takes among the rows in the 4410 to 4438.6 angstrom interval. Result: 4.194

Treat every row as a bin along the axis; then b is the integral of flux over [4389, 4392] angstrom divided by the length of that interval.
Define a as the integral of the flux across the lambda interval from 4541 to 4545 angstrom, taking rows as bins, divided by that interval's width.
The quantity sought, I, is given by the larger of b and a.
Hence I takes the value 5.8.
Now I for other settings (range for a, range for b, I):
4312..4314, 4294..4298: 3.6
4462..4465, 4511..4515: 5.9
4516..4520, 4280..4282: 5.9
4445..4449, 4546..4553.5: 5.7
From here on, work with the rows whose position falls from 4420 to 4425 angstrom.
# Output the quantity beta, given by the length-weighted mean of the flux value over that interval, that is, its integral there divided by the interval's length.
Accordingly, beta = 4.7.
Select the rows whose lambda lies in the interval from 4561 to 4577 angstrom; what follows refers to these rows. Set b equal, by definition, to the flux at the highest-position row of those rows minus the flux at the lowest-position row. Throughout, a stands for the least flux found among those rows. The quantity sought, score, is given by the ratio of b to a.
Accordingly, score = -0.1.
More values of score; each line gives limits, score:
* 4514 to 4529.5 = -0.2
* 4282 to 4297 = -0.2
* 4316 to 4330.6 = 0.1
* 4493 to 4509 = 0.1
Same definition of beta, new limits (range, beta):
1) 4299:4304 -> 2.6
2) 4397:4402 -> 4.6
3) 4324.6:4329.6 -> 3.6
